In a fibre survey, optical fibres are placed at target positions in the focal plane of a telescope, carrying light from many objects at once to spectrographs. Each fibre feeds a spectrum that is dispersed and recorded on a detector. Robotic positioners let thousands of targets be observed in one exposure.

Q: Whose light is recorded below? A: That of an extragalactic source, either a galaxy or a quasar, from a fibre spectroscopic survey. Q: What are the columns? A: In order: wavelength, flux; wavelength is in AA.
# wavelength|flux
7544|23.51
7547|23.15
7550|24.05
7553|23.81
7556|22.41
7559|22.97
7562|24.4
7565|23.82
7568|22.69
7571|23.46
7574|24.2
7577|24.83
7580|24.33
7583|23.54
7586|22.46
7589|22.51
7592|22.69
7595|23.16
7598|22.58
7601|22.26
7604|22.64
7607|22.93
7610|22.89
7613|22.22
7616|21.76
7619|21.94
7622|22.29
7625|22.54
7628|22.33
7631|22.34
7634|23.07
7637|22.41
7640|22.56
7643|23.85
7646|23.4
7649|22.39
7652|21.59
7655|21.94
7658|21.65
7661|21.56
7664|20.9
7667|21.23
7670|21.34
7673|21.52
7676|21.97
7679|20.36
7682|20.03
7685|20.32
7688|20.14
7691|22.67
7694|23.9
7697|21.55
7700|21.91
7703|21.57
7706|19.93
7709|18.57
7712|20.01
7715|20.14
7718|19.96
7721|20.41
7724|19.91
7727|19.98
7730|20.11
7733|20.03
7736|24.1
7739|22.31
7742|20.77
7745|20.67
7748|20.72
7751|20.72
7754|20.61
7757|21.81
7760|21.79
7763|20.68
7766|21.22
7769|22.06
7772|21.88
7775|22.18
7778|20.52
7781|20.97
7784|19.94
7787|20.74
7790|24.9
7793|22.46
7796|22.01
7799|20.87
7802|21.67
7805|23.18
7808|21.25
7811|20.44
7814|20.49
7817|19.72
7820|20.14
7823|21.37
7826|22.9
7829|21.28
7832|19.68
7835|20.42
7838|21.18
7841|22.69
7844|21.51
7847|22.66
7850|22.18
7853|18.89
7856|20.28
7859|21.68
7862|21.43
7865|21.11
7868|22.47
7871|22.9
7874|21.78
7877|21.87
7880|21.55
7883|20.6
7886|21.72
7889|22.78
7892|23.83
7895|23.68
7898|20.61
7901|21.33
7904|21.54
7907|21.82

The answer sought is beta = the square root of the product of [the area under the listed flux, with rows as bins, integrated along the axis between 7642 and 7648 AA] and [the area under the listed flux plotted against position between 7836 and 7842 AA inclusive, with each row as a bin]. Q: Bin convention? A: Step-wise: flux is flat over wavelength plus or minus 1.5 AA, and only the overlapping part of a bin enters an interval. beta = 136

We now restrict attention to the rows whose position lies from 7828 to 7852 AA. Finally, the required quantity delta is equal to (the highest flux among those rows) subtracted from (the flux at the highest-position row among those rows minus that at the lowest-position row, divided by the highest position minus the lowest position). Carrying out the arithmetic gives -22.6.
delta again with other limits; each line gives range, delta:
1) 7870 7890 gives -22.9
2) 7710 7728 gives -20.4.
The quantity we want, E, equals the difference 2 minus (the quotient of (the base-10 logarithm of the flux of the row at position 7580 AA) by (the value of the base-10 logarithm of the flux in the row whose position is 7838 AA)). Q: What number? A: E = 0.95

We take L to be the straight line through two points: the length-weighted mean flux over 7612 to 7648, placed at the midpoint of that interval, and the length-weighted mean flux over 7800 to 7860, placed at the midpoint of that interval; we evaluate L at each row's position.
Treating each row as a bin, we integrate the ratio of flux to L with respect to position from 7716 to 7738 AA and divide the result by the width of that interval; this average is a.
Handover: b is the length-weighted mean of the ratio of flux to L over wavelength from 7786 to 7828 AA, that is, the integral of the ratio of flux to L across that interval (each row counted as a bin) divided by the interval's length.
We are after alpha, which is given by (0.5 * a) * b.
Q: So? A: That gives 0.478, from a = 0.94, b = 1.01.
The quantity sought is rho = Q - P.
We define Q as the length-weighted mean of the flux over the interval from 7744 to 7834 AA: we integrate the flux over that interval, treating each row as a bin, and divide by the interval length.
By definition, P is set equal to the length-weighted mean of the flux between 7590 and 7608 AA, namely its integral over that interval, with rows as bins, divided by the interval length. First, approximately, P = 22.7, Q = 21.3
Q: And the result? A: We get -1.4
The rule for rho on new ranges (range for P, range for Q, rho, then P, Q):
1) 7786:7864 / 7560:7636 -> 1.6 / 21.4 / 23.0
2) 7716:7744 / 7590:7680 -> 1.4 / 20.8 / 22.2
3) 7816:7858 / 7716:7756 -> -0.3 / 21.1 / 20.8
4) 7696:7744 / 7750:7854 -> 0.7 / 20.7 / 21.4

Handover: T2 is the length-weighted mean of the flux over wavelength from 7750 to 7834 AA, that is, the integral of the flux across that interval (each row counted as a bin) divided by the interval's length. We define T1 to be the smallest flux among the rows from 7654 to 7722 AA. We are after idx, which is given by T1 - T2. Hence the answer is -2.8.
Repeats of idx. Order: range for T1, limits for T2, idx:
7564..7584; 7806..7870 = 1.5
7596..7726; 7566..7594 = -4.8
